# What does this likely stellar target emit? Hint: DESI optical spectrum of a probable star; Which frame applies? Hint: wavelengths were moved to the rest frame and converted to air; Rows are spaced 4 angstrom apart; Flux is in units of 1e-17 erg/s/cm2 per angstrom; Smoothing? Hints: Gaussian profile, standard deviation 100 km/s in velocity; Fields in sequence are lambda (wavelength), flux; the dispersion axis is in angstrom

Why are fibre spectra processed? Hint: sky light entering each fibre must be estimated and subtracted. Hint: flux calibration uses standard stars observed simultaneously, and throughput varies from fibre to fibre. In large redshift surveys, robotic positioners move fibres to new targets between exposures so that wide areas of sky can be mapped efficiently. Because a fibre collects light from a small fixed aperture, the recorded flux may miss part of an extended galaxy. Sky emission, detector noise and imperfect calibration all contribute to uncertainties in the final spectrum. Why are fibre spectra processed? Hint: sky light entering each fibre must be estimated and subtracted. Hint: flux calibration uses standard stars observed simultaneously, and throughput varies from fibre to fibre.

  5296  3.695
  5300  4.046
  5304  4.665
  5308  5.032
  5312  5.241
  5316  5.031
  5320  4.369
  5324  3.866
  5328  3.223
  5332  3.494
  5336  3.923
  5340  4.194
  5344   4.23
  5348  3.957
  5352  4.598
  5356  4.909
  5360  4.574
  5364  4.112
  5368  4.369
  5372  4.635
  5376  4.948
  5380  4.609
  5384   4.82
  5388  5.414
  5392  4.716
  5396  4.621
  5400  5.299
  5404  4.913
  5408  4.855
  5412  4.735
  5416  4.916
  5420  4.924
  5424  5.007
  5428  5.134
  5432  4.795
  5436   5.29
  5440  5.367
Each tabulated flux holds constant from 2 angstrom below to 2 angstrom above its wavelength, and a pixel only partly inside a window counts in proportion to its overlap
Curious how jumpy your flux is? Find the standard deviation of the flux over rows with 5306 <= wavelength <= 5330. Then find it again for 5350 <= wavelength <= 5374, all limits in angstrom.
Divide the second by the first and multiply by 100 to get 33.9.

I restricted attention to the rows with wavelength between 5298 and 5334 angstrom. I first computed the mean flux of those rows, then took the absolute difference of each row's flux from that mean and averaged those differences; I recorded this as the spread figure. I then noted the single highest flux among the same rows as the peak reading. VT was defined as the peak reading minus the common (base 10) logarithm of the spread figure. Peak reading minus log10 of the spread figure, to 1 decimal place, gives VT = 5.5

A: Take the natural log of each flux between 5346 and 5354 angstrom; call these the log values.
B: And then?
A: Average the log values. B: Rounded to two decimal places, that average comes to 1.45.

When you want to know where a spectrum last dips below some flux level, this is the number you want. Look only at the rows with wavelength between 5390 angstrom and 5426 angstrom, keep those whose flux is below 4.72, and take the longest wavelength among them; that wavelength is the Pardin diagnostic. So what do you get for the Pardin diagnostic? 5396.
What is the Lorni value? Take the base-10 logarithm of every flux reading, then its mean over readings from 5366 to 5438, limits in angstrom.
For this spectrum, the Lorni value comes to 0.69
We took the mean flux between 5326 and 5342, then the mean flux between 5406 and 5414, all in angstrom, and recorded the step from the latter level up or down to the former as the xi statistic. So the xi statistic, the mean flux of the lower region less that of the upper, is -1.1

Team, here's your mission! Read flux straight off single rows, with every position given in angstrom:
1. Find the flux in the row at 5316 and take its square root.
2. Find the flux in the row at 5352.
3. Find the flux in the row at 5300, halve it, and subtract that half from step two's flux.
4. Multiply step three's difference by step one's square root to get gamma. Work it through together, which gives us 5.8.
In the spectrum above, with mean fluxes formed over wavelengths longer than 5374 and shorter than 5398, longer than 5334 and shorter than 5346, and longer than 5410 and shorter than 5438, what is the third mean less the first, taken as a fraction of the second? 0.028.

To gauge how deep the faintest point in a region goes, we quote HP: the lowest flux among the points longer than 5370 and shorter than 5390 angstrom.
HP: 4.609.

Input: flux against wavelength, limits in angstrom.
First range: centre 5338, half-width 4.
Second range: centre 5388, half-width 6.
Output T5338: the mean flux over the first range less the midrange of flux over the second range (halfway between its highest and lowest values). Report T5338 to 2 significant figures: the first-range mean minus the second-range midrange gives -1.0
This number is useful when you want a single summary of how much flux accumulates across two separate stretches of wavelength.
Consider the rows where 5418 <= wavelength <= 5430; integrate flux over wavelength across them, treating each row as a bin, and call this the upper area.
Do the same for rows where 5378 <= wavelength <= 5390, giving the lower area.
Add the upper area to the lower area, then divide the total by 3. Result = 39.9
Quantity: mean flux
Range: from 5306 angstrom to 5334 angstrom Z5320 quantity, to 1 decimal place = 4.3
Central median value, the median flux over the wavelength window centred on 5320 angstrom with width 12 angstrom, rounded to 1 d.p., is 4.4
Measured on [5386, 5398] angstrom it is 4.7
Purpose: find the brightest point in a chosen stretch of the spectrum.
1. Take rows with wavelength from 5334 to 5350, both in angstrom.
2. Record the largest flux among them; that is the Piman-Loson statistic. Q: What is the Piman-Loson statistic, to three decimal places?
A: 4.230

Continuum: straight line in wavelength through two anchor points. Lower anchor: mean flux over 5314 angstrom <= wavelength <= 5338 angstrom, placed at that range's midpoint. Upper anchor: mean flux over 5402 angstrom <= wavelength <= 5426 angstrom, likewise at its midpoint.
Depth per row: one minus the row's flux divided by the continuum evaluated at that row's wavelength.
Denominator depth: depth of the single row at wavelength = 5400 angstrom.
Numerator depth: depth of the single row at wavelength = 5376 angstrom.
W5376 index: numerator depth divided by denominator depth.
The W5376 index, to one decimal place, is 0.9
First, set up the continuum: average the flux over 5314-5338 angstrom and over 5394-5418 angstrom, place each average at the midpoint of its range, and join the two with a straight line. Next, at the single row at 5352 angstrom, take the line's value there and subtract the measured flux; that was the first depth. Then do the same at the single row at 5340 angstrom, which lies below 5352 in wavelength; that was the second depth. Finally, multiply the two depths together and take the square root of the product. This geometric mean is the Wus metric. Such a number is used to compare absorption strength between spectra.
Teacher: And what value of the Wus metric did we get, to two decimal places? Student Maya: 0.13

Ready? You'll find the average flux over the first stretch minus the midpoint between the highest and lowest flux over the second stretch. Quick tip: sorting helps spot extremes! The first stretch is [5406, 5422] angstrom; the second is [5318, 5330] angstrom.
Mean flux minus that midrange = 1.1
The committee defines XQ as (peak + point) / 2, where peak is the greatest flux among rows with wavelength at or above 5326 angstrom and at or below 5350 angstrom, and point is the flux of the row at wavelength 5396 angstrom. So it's 4.43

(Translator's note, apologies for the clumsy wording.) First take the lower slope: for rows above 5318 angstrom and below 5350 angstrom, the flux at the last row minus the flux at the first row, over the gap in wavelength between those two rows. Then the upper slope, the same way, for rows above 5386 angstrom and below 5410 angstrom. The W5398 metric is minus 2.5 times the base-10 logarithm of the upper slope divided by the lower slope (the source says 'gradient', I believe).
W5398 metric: -0.7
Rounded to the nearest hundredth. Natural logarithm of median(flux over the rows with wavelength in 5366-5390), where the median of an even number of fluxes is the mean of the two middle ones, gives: 1.55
